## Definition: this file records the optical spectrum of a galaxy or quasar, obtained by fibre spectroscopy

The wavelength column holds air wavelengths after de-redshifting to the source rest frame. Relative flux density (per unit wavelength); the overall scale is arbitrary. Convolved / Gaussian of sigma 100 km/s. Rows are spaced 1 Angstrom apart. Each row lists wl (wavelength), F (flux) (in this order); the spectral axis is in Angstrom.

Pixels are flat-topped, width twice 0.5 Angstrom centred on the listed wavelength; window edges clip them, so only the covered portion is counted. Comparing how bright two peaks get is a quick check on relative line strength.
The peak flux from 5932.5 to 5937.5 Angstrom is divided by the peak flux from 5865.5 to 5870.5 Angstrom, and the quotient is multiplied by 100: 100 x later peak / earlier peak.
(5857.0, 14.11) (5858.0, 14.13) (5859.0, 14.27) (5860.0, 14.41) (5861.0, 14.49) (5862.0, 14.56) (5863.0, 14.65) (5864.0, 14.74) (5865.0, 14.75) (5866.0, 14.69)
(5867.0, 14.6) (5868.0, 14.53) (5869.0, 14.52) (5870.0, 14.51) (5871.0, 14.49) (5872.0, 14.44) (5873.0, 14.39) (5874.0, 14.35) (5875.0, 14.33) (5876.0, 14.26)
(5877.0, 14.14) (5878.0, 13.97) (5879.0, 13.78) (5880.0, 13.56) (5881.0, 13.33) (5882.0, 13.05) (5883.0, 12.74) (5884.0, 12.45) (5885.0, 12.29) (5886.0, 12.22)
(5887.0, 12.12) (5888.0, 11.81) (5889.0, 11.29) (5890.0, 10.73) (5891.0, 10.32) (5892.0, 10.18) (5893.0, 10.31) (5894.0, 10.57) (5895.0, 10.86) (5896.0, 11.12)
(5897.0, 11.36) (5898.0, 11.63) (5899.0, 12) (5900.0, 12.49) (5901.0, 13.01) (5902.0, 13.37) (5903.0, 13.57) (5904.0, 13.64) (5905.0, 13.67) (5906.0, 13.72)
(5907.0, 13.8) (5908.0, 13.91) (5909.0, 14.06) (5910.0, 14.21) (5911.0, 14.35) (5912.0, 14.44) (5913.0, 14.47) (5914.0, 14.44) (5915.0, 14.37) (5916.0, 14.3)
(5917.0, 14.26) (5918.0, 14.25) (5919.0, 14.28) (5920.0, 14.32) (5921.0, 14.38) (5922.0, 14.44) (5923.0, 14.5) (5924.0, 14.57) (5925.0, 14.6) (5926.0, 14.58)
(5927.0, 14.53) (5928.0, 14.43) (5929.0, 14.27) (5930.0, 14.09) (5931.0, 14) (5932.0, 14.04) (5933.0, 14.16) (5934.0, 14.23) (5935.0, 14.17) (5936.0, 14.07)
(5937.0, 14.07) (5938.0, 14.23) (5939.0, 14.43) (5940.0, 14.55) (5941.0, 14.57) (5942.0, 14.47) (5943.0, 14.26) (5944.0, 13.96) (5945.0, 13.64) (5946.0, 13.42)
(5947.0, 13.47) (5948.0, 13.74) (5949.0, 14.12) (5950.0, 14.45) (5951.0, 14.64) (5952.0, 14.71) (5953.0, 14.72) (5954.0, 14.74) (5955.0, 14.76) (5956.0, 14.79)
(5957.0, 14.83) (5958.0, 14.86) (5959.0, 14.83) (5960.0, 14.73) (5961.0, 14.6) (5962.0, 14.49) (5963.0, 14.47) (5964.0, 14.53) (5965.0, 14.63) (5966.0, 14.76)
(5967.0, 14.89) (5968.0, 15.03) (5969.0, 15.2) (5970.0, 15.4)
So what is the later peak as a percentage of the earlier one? 97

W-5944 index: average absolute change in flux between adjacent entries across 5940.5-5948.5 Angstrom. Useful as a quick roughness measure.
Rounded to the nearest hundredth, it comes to 0.21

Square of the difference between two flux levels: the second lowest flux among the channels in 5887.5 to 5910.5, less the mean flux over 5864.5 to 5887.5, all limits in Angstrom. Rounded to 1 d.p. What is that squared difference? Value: 12.2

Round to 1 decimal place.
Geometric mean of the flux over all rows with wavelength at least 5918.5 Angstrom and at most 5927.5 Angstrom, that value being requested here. 14.5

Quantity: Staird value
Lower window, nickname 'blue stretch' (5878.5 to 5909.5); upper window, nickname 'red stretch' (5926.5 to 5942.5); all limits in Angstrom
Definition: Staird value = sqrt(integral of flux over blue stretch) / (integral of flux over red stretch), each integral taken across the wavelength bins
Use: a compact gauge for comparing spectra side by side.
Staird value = 0.086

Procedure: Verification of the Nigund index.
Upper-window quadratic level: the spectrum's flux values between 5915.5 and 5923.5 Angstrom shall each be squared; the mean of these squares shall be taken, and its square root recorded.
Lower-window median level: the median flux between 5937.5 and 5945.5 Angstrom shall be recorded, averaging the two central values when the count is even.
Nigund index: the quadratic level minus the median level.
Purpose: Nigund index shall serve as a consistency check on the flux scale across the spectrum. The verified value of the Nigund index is 0.00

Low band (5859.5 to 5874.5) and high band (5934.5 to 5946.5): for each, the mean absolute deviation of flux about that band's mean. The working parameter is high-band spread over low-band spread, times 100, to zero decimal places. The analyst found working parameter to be 271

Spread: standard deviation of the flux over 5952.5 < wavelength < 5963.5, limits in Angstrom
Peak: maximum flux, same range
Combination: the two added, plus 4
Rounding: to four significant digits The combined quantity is 18.99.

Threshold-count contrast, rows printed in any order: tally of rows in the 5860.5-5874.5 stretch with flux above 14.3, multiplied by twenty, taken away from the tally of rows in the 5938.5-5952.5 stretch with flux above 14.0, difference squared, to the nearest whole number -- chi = 73441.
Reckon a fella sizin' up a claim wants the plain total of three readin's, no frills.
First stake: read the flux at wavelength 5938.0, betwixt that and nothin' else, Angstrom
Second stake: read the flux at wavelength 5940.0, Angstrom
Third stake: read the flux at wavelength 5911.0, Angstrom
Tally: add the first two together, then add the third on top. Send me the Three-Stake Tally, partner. 43.1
